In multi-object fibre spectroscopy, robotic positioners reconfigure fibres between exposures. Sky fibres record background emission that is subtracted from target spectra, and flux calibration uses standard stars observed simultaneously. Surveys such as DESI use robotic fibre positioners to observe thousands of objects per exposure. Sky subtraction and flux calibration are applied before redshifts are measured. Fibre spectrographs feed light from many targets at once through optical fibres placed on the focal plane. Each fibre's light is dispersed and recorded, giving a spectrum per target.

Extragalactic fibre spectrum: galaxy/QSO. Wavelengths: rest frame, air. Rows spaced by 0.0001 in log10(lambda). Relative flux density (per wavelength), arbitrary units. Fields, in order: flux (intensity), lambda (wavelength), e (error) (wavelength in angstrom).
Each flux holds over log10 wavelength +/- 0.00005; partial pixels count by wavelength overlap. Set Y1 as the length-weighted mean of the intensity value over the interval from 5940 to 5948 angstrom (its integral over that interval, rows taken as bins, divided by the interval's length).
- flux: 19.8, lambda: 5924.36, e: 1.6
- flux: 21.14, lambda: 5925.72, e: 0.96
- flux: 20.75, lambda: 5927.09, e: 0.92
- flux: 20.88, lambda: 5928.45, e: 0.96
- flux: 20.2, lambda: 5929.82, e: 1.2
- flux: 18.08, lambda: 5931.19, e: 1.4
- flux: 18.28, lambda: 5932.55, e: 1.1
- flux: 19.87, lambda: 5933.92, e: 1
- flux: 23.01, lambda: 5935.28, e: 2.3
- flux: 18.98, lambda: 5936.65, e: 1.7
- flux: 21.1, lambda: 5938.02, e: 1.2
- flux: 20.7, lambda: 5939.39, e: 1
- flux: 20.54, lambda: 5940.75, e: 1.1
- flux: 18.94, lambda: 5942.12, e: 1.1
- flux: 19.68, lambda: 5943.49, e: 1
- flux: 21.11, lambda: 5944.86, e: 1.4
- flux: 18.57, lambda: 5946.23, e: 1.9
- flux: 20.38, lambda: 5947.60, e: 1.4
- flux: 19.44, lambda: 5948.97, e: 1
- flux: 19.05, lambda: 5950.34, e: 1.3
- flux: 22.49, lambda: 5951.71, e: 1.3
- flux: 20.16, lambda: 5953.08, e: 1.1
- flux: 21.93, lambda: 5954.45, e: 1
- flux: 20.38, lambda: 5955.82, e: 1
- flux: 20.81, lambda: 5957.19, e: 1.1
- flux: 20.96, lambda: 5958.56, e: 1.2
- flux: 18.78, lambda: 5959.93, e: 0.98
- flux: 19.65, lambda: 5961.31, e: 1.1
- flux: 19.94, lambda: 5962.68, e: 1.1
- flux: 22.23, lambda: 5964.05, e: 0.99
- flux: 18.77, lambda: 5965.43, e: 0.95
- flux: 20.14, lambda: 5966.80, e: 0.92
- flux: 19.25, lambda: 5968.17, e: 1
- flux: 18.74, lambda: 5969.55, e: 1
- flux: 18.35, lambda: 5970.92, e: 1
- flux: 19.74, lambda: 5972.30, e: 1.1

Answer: 19.9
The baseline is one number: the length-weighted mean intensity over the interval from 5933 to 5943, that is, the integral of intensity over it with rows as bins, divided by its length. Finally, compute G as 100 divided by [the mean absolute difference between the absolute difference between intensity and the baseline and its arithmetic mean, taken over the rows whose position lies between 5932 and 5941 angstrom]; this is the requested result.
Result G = 126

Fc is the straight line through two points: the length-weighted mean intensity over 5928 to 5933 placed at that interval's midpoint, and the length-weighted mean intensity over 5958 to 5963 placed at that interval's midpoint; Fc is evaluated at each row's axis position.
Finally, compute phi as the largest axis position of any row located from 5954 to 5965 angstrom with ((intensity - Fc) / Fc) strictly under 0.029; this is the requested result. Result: 5962.68 angstrom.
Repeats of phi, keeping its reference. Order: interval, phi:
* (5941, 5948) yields 5946.23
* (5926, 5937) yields 5936.65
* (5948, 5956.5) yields 5953.08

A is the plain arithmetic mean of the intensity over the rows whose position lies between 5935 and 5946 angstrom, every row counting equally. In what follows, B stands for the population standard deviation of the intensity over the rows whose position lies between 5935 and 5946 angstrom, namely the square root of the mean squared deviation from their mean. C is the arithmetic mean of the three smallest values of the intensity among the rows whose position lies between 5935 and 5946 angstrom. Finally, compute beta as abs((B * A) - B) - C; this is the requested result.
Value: 5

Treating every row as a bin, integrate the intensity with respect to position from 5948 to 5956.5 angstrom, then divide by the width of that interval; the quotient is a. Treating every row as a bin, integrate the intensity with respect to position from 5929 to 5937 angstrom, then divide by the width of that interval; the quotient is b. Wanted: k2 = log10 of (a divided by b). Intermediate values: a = 20.6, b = 19.8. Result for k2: 0.017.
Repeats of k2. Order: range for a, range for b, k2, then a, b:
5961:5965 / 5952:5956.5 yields -0.009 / 20.6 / 21.0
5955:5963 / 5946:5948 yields 0.013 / 20.1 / 19.5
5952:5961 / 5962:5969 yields 0.011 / 20.6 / 20.0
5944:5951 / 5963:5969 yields -0.008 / 19.7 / 20.1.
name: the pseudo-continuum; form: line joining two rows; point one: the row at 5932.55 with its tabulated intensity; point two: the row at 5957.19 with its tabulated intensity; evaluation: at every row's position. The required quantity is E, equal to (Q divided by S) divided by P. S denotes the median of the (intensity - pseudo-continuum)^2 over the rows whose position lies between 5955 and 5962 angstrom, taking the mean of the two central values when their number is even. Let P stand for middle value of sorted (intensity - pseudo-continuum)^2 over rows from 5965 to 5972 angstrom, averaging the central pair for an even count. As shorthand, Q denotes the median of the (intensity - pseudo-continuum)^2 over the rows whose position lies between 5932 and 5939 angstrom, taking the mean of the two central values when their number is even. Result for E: 3.01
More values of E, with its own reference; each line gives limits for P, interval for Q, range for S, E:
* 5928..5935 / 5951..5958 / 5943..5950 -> 0.13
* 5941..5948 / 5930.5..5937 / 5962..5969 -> 0.09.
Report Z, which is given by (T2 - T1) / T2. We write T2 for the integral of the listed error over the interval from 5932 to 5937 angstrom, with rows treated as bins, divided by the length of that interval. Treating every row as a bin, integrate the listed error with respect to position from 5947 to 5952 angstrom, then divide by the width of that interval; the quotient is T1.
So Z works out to 0.18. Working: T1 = 1.24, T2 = 1.52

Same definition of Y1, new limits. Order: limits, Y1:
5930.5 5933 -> 18.2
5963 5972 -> 19.6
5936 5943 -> 20.0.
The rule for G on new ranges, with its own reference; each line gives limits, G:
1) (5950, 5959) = 151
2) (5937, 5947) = 223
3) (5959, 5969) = 189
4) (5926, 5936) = 105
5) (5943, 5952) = 176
